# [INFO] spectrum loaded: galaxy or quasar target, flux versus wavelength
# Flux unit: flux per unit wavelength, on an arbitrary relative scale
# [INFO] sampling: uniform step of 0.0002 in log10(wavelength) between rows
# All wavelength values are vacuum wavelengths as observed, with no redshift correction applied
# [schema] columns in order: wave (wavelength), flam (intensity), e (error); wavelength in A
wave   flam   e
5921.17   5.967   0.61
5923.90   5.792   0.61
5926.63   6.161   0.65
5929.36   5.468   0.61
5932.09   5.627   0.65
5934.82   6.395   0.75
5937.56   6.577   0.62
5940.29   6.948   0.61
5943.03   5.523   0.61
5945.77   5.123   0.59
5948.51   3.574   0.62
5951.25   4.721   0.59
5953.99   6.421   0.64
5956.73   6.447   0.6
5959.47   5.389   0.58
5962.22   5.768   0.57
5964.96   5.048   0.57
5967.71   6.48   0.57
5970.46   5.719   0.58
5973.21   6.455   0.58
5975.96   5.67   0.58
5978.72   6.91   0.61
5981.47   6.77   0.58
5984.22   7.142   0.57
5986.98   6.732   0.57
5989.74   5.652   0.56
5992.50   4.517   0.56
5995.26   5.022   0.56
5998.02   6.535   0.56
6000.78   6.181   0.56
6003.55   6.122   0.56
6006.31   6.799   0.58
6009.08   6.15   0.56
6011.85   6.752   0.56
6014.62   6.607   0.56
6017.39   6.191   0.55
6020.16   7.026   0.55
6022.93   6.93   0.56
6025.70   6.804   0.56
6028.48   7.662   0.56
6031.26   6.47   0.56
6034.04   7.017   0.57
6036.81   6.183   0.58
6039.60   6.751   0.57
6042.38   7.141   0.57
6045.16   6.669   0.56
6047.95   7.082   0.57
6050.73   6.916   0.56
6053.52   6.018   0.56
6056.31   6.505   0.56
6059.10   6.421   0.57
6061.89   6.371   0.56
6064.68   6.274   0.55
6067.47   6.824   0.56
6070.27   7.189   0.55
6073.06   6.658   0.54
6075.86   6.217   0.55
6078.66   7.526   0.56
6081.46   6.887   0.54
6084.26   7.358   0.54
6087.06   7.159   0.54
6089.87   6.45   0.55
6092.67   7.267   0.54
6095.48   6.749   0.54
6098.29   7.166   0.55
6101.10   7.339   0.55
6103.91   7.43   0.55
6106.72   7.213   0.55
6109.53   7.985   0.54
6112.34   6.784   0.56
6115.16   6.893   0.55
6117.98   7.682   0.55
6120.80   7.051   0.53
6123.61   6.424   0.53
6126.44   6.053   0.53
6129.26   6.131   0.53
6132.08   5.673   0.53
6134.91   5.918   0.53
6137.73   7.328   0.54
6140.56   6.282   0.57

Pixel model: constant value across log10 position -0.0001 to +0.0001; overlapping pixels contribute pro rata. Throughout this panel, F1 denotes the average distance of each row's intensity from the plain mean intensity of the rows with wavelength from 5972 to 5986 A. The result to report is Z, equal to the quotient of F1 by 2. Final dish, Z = 0.21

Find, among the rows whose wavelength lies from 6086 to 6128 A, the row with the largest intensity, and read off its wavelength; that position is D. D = 6109.53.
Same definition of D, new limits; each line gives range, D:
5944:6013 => 5984.22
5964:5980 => 5978.72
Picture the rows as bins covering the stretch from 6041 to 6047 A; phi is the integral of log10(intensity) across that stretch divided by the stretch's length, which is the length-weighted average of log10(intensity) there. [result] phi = 0.839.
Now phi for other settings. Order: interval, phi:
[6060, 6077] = 0.819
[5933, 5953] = 0.736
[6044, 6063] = 0.817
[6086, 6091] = 0.831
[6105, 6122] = 0.861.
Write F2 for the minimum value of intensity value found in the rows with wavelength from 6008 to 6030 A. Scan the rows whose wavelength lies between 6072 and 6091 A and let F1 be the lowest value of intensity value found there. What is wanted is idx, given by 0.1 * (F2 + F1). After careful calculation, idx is 1.24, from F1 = 6.217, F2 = 6.15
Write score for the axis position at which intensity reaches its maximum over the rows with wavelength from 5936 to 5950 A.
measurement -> 5940.29 A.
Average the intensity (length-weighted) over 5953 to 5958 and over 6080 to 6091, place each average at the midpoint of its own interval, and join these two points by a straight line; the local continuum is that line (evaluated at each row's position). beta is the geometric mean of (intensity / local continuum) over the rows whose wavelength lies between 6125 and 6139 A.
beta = 0.86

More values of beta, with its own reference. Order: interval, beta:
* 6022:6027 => 1.02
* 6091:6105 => 1.02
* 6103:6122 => 1.03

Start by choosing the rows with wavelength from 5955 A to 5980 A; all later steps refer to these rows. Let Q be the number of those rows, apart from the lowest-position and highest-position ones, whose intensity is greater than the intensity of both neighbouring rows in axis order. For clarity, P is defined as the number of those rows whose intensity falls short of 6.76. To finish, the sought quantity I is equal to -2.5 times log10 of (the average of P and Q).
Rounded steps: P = 8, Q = 3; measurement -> -1.85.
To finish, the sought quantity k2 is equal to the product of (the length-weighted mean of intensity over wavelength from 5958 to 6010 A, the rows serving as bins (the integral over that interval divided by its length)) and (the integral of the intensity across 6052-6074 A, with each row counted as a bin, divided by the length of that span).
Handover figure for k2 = 40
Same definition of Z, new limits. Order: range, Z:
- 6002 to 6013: 0.16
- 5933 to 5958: 0.45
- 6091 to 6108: 0.08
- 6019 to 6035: 0.13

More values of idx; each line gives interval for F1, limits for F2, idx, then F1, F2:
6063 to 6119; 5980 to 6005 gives 1.07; 6.217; 4.517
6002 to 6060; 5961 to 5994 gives 1.05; 6.018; 4.517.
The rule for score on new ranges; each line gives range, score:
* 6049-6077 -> 6070.27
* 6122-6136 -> 6123.61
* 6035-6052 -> 6042.38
